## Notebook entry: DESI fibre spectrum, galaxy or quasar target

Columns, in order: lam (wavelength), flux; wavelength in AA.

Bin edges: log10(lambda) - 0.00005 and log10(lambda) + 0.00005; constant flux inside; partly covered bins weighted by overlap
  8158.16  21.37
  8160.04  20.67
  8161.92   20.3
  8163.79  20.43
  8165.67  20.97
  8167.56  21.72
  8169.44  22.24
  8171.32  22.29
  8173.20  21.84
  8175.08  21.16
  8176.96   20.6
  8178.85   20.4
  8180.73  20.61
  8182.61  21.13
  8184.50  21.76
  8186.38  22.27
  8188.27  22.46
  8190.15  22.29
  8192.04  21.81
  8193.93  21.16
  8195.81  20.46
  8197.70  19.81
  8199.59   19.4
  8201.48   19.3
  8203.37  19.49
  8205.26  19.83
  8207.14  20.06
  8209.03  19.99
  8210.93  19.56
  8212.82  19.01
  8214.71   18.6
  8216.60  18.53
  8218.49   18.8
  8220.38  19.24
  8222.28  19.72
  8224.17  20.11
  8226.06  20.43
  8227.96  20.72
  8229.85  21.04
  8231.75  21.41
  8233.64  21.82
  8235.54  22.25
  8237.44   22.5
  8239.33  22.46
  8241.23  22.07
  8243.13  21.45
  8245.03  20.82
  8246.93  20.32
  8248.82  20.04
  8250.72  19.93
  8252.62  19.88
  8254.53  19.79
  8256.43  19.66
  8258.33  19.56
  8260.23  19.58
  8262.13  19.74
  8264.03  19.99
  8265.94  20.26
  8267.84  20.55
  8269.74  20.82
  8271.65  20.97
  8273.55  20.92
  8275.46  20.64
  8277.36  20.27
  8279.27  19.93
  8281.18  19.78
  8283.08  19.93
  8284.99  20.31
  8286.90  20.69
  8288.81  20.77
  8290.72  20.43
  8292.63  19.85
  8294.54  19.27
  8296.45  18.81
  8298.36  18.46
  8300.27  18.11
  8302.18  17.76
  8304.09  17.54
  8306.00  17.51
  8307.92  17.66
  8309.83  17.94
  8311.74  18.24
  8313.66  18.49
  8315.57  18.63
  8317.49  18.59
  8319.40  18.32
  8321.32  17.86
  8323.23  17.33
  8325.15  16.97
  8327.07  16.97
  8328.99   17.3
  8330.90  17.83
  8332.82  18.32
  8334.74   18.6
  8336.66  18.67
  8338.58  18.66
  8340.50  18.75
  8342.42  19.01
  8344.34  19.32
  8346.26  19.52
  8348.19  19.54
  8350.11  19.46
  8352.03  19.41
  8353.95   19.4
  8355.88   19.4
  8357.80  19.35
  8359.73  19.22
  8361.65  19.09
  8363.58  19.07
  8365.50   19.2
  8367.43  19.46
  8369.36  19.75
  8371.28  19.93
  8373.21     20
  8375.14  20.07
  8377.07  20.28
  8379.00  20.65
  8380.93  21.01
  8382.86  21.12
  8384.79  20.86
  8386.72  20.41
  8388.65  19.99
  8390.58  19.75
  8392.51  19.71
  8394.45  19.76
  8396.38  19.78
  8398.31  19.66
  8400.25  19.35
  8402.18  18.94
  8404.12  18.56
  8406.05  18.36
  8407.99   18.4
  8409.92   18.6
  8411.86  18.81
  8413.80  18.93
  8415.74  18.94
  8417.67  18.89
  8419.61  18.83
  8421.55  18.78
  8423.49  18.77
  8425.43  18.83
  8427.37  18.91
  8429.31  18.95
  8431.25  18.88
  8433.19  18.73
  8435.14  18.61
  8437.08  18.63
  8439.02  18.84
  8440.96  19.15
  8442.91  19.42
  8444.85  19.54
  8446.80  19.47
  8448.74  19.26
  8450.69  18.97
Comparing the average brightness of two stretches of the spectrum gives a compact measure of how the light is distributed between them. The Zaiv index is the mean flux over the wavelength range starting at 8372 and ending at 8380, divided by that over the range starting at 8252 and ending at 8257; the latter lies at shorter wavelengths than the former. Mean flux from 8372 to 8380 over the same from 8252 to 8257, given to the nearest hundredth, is 1.02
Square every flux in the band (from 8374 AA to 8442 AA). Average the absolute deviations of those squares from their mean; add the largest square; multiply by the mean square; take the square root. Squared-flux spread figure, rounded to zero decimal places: 421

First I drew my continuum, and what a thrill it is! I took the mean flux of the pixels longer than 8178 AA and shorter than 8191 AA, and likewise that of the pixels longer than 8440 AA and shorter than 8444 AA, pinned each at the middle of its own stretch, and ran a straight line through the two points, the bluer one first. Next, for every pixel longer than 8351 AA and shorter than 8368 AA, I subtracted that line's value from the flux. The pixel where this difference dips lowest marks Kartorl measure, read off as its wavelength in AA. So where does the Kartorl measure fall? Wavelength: 8363.58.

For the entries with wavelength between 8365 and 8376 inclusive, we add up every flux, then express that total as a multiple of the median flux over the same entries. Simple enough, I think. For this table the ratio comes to 5.97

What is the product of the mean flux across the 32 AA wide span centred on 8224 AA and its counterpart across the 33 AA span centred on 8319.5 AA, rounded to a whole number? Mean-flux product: 364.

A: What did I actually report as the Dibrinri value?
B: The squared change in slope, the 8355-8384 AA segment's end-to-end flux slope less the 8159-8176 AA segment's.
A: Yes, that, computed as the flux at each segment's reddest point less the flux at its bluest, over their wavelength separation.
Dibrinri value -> 0.0010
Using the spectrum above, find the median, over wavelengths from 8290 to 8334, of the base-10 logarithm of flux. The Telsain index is 1.26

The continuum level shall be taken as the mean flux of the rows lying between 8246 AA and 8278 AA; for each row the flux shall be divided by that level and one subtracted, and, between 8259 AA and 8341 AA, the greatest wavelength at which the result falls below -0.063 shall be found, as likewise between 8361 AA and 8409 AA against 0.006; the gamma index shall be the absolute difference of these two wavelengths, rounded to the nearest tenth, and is 67.5 AA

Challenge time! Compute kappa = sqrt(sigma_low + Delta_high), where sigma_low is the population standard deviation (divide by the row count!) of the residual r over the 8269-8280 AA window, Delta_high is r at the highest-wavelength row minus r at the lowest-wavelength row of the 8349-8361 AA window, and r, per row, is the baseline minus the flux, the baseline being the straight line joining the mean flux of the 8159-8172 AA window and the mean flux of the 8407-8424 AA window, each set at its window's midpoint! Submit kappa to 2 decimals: 0.70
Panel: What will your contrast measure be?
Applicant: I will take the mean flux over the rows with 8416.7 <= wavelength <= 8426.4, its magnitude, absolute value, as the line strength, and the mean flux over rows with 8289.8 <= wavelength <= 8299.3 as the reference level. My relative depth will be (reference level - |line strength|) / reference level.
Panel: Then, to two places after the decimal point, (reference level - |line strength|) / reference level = 0.03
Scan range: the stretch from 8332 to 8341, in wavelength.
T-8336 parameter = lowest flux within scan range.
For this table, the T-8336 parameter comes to 18.32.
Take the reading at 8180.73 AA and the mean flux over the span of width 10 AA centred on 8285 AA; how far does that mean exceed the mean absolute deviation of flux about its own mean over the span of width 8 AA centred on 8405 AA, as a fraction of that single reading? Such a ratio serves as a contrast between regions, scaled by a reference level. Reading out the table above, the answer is 0.98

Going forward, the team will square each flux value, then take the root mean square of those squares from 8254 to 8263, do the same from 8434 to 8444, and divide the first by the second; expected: 1.08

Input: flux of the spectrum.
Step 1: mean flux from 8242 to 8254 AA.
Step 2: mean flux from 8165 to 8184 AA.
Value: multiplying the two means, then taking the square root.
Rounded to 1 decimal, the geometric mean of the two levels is 20.8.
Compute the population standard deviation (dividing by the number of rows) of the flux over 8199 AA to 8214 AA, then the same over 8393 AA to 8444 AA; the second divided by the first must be 1.1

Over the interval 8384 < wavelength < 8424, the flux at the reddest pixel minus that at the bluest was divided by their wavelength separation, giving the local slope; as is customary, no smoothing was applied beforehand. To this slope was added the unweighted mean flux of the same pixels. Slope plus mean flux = 19.2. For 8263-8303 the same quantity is 19.9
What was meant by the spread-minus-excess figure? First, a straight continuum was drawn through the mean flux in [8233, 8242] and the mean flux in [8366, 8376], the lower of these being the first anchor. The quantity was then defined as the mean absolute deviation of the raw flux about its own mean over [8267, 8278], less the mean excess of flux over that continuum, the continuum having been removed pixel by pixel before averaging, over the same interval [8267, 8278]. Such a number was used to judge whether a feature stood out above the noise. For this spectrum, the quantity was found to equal 1.1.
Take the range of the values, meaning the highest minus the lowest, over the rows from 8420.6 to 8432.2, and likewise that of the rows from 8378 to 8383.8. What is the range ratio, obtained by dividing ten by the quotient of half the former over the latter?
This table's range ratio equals 52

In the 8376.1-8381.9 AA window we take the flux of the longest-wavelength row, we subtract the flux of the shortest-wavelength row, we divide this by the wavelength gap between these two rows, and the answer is 0.19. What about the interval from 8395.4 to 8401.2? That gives -0.11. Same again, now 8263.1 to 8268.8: 0.15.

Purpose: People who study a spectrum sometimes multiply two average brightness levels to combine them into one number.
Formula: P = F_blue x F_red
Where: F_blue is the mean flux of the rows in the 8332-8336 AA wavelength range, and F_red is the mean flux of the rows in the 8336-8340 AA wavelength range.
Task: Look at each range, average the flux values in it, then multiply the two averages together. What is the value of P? 345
